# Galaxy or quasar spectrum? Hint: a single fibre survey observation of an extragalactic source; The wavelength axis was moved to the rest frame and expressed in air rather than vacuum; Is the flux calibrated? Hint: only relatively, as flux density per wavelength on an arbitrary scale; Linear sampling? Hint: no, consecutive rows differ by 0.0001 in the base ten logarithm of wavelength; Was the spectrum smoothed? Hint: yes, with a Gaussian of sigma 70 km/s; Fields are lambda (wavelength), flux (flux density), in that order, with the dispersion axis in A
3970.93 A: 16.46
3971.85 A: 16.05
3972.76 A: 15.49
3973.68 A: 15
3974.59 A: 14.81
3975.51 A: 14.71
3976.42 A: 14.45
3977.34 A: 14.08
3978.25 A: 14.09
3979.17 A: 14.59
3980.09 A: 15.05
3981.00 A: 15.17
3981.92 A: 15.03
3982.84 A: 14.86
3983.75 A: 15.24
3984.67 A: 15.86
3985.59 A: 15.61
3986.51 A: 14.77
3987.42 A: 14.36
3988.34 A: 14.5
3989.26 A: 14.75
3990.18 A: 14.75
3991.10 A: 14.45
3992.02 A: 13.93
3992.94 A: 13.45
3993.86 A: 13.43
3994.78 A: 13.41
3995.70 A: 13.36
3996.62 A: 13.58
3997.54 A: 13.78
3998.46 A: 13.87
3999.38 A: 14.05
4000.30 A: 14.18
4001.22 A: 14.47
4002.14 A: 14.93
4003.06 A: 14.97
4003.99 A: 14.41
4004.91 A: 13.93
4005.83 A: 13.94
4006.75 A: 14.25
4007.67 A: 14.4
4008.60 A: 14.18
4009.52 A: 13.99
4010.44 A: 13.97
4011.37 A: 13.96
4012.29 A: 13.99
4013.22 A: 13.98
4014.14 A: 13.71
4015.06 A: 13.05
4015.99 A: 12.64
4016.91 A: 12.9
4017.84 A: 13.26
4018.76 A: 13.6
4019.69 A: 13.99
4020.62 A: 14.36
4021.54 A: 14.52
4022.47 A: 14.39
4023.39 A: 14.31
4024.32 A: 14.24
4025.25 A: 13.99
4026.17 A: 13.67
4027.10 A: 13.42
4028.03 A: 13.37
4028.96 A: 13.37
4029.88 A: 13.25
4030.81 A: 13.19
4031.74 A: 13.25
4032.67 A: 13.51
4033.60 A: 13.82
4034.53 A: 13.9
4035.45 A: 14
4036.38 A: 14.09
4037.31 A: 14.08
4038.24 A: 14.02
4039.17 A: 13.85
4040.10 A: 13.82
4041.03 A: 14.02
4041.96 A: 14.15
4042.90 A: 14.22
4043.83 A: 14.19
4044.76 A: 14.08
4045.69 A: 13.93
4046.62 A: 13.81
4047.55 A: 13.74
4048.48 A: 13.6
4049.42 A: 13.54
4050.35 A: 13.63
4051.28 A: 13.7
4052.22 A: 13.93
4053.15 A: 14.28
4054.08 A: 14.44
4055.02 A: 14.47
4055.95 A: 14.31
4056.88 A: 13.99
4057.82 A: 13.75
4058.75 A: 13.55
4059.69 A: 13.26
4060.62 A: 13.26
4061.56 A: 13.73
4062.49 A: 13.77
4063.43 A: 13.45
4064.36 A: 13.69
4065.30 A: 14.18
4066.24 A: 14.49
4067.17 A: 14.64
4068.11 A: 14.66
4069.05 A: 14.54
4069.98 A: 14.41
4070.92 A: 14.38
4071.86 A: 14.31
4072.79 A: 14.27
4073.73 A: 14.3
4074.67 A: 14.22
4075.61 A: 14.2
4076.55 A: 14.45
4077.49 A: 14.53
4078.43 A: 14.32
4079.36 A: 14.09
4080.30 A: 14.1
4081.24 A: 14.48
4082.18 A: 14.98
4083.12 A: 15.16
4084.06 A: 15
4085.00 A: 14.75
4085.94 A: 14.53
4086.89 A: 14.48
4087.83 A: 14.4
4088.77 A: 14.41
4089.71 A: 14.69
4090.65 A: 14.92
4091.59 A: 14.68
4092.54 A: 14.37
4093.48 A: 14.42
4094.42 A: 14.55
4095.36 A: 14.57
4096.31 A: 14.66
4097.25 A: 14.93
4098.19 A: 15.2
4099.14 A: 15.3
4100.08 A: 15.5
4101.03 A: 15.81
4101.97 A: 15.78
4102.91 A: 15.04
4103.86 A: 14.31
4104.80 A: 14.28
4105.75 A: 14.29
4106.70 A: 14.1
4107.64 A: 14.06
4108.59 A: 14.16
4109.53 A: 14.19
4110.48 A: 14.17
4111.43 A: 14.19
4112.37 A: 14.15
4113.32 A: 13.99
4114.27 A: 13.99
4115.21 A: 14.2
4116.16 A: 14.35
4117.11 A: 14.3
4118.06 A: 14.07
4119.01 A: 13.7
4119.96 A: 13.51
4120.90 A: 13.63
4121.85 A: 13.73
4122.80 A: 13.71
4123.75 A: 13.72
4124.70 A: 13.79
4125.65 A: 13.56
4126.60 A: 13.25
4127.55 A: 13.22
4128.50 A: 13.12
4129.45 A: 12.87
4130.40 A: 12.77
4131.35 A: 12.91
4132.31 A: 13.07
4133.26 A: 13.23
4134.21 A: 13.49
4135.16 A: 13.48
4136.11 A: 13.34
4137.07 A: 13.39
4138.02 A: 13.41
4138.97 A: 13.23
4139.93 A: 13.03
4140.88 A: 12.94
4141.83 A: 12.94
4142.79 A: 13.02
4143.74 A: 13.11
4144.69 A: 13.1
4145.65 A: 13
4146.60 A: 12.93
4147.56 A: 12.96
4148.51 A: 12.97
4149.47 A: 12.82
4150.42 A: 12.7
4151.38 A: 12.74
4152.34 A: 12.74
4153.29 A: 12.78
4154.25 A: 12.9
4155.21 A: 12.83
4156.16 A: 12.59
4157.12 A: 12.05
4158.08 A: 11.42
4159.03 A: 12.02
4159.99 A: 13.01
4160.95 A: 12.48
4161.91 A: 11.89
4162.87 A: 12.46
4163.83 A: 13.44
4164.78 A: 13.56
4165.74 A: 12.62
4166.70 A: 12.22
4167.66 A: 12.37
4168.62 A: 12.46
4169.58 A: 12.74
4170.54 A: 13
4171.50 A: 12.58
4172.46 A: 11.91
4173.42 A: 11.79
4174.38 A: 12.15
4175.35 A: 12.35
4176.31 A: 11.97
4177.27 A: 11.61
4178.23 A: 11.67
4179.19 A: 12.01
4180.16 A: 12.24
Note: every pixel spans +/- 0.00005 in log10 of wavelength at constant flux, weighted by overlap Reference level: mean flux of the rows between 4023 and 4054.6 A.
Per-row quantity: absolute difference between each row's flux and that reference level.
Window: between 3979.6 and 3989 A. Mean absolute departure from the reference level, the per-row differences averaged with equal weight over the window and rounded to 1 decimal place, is 1.2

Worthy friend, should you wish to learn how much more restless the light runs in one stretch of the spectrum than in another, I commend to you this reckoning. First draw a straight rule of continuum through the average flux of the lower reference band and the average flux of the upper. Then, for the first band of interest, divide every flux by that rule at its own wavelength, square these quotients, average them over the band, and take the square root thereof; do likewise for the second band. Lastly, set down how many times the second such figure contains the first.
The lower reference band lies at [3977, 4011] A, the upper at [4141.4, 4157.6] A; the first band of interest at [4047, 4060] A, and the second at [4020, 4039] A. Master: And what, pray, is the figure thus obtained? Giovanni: 0.981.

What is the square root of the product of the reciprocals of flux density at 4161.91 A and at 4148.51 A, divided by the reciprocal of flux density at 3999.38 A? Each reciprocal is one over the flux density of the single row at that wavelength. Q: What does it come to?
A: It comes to 1.13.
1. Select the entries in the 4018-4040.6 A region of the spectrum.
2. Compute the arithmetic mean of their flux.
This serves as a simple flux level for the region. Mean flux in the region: 13.8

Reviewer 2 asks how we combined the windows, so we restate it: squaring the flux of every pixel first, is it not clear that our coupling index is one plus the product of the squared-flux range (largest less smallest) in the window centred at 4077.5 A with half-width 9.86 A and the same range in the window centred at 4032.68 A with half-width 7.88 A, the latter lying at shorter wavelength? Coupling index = 769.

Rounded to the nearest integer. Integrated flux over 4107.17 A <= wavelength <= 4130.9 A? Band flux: 327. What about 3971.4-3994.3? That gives 338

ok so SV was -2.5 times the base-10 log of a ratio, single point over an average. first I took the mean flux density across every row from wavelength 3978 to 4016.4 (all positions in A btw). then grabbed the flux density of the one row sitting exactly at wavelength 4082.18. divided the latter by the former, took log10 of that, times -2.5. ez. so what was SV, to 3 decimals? -0.054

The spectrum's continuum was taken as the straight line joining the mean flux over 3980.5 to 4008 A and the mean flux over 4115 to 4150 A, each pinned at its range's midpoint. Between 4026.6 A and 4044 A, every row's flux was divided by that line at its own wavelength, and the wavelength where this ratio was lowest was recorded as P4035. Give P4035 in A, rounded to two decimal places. 4030.81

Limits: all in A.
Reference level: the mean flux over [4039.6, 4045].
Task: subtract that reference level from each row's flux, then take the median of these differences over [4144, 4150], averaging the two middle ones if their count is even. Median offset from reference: -1.1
